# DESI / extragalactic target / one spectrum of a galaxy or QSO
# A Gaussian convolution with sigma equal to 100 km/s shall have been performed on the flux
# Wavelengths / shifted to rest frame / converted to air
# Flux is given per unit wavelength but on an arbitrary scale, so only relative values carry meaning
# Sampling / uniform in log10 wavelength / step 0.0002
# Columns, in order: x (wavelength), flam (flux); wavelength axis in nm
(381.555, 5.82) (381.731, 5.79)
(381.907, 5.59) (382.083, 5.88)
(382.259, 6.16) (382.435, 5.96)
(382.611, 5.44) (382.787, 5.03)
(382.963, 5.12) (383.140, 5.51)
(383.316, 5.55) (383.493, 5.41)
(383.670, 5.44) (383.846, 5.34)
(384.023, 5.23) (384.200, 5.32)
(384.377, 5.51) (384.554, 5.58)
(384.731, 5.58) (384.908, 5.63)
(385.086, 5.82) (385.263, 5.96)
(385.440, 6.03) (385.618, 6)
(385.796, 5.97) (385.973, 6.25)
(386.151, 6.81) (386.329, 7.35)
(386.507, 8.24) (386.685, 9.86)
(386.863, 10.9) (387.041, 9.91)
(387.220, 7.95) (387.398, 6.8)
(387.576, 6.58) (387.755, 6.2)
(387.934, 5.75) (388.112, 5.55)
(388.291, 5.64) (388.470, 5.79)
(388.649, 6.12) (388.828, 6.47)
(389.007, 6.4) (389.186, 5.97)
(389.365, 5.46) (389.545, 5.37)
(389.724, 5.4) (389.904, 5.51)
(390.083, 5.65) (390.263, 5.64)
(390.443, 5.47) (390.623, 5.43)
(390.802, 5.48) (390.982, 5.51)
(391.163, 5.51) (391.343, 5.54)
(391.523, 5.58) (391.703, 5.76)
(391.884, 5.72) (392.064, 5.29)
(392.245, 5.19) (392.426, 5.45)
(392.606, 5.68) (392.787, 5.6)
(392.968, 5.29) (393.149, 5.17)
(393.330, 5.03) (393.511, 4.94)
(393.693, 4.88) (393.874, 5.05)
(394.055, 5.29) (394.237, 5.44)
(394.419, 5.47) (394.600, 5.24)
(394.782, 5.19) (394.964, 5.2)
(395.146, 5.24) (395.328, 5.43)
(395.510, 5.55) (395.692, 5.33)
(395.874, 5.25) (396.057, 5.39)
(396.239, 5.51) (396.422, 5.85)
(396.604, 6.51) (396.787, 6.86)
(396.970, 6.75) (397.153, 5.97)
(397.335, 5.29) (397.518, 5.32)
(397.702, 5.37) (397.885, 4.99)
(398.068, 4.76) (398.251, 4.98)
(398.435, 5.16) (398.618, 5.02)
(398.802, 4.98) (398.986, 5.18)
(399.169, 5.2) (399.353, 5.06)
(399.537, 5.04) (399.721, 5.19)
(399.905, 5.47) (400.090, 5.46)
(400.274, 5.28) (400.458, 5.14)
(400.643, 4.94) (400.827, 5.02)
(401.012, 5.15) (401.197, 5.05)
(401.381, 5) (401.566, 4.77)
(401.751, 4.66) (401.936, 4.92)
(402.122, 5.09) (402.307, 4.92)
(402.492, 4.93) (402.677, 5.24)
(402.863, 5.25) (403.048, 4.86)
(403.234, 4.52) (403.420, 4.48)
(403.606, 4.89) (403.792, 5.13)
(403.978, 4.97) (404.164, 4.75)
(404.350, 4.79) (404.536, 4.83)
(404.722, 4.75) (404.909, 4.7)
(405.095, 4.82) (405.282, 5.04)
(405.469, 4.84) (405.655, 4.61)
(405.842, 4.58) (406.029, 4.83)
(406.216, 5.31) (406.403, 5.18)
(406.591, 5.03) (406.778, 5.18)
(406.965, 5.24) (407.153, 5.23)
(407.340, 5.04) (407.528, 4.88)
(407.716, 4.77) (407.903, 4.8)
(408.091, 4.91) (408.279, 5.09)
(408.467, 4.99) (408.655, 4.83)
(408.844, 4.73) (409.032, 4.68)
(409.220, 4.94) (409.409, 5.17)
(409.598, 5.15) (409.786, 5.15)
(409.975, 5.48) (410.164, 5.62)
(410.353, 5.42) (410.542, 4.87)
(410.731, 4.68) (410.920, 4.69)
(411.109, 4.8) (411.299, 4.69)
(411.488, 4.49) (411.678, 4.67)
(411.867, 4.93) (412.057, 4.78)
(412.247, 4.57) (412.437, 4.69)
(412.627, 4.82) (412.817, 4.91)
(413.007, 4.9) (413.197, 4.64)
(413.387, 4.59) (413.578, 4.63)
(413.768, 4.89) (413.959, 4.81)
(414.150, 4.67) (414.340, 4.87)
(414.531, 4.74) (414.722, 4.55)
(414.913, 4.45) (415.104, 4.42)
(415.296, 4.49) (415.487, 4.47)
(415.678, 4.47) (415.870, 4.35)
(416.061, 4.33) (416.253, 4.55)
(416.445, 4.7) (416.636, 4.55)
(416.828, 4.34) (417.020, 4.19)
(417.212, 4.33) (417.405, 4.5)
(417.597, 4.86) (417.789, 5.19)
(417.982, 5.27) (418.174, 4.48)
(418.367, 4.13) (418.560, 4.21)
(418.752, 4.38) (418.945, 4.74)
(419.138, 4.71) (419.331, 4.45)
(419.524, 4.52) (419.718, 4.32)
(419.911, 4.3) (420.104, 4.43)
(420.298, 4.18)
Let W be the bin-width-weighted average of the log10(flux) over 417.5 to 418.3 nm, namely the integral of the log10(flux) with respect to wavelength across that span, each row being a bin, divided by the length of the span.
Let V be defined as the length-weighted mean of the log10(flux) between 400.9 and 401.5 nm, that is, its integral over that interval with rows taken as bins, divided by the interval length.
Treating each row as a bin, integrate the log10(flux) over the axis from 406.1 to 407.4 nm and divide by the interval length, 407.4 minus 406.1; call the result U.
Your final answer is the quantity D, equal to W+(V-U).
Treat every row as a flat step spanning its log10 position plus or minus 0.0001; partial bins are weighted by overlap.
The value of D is 0.68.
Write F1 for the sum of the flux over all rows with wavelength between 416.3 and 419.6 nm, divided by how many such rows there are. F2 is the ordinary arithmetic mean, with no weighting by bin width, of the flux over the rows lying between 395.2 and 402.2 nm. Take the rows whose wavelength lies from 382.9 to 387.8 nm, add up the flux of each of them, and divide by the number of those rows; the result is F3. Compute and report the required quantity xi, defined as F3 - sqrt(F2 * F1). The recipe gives 1.6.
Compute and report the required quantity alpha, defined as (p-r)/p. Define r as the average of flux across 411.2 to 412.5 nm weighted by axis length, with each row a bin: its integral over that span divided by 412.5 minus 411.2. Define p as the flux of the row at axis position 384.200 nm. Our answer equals 0.12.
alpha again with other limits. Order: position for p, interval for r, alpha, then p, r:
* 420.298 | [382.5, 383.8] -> -0.28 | 4.18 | 5.37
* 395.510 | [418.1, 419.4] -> 0.20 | 5.55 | 4.44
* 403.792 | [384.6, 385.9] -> -0.14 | 5.13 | 5.85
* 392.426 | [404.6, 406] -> 0.13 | 5.45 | 4.77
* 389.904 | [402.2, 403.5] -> 0.11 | 5.51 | 4.89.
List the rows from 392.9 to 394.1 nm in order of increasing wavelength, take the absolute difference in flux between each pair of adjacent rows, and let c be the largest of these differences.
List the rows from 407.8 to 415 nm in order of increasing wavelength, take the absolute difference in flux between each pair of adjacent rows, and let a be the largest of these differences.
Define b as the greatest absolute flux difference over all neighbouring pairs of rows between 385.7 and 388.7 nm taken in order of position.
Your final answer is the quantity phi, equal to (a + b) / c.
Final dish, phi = 10.5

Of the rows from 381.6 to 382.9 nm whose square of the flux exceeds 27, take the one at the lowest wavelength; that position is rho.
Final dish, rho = 381.731 nm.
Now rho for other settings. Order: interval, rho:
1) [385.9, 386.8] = 385.973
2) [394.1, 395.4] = 394.237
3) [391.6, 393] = 391.703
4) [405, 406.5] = 406.216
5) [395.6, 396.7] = 395.692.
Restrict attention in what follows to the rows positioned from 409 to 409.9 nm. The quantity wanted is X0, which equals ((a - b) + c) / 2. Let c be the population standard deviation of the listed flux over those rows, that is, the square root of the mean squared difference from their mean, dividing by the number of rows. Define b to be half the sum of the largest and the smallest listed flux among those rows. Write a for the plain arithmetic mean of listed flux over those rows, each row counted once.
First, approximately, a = 5.0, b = 4.9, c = 0.19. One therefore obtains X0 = 0.14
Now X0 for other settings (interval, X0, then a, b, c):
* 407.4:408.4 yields 0.04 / 4.9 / 4.9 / 0.11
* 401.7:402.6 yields 0.08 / 4.9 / 4.9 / 0.14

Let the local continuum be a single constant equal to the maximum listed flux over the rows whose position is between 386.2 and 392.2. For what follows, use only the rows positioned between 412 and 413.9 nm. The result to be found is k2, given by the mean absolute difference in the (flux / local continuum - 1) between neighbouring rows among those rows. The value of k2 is 0.012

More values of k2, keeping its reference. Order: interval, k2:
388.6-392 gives 0.012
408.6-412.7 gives 0.016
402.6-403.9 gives 0.022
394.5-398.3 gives 0.022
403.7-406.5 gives 0.015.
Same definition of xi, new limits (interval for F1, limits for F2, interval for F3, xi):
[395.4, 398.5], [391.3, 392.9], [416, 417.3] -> -1.1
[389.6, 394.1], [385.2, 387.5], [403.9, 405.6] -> -1.6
